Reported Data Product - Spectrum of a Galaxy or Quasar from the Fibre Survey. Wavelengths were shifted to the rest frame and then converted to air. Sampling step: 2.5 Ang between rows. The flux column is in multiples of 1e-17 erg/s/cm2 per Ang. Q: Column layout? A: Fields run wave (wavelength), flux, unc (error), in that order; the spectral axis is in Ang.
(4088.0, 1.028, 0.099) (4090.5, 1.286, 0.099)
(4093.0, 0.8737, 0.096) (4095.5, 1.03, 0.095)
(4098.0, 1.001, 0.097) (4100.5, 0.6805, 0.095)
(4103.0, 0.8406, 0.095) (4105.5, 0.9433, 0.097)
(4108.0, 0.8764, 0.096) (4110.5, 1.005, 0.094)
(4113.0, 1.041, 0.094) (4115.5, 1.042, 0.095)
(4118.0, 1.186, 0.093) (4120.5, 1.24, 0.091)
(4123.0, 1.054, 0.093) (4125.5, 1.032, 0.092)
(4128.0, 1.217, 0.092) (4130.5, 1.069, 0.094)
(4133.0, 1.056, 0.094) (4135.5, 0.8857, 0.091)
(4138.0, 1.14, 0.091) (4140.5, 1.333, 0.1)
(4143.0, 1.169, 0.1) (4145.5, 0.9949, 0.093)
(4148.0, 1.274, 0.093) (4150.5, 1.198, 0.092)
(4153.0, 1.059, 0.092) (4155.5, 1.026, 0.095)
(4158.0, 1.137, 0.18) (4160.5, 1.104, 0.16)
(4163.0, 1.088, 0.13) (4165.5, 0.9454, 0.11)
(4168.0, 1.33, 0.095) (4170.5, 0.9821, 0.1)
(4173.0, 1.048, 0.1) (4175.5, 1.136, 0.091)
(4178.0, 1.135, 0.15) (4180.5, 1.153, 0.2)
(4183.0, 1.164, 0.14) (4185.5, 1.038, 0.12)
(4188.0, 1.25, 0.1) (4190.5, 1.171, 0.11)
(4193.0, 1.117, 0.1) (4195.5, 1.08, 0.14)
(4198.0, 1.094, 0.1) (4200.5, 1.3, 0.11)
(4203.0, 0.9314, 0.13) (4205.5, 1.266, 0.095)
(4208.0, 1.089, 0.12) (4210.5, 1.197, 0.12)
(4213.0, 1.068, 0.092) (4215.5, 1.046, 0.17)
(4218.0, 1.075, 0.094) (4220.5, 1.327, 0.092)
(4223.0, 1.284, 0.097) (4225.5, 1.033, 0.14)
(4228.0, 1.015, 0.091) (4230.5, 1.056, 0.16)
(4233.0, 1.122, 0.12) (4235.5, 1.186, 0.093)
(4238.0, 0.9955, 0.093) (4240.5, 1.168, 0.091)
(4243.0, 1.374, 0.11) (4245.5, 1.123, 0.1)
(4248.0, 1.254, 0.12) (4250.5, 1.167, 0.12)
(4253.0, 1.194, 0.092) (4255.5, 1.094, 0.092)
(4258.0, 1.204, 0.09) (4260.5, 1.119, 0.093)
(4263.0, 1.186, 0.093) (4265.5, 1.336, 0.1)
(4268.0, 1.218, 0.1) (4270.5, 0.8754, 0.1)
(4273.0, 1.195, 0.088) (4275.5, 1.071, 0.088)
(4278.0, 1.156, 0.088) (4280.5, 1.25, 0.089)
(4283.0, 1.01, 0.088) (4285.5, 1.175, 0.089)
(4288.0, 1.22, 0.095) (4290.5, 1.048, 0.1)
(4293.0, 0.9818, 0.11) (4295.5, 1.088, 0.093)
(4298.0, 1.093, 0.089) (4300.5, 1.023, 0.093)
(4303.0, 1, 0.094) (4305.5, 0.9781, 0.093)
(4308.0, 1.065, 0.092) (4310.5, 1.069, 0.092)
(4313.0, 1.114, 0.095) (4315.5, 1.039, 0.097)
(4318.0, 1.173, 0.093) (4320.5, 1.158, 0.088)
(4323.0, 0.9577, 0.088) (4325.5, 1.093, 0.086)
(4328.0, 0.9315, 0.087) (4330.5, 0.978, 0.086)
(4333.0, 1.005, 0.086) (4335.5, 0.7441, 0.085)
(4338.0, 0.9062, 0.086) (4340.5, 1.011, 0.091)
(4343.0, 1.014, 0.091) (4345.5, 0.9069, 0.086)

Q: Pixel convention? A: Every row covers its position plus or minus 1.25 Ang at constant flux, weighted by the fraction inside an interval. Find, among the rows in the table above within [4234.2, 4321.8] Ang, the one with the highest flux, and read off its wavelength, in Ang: 4243.0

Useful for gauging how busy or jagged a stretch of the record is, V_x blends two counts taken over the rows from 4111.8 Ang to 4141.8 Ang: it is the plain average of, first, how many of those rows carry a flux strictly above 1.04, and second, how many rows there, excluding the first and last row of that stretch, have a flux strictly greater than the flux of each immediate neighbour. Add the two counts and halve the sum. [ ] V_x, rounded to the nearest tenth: 6.0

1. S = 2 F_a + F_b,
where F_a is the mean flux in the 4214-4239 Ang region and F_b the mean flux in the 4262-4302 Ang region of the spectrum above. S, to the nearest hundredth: 3.35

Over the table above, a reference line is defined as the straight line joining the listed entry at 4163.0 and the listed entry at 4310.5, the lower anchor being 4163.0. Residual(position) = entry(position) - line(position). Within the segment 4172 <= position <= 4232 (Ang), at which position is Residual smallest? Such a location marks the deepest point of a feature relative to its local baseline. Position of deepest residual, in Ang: 4203.0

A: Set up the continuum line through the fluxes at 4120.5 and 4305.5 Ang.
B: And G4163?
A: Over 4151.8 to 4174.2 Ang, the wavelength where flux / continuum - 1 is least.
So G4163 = 4165.5 Ang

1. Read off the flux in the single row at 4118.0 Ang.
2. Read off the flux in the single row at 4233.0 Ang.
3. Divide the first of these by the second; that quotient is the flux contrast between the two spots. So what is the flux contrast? 1.1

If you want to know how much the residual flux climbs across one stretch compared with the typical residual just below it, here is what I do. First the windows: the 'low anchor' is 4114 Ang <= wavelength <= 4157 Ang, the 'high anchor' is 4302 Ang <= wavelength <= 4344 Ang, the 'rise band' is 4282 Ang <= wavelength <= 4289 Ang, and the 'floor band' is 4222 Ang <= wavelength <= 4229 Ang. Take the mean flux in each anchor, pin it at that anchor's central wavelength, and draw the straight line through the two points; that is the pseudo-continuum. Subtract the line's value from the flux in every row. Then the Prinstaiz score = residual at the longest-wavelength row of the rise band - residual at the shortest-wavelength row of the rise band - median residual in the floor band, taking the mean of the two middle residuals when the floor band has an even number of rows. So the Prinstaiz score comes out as 0.25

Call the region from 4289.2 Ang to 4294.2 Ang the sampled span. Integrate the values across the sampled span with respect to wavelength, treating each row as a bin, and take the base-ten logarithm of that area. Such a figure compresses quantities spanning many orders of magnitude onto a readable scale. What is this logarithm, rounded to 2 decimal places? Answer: 0.71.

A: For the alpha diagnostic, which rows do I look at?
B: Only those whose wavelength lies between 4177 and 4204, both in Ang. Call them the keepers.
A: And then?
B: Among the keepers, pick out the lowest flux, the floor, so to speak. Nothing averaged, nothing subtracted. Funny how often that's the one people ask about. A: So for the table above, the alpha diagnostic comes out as 0.9314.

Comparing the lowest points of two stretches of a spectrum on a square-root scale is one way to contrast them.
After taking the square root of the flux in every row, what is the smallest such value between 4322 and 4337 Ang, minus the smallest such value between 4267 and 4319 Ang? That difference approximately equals -0.07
